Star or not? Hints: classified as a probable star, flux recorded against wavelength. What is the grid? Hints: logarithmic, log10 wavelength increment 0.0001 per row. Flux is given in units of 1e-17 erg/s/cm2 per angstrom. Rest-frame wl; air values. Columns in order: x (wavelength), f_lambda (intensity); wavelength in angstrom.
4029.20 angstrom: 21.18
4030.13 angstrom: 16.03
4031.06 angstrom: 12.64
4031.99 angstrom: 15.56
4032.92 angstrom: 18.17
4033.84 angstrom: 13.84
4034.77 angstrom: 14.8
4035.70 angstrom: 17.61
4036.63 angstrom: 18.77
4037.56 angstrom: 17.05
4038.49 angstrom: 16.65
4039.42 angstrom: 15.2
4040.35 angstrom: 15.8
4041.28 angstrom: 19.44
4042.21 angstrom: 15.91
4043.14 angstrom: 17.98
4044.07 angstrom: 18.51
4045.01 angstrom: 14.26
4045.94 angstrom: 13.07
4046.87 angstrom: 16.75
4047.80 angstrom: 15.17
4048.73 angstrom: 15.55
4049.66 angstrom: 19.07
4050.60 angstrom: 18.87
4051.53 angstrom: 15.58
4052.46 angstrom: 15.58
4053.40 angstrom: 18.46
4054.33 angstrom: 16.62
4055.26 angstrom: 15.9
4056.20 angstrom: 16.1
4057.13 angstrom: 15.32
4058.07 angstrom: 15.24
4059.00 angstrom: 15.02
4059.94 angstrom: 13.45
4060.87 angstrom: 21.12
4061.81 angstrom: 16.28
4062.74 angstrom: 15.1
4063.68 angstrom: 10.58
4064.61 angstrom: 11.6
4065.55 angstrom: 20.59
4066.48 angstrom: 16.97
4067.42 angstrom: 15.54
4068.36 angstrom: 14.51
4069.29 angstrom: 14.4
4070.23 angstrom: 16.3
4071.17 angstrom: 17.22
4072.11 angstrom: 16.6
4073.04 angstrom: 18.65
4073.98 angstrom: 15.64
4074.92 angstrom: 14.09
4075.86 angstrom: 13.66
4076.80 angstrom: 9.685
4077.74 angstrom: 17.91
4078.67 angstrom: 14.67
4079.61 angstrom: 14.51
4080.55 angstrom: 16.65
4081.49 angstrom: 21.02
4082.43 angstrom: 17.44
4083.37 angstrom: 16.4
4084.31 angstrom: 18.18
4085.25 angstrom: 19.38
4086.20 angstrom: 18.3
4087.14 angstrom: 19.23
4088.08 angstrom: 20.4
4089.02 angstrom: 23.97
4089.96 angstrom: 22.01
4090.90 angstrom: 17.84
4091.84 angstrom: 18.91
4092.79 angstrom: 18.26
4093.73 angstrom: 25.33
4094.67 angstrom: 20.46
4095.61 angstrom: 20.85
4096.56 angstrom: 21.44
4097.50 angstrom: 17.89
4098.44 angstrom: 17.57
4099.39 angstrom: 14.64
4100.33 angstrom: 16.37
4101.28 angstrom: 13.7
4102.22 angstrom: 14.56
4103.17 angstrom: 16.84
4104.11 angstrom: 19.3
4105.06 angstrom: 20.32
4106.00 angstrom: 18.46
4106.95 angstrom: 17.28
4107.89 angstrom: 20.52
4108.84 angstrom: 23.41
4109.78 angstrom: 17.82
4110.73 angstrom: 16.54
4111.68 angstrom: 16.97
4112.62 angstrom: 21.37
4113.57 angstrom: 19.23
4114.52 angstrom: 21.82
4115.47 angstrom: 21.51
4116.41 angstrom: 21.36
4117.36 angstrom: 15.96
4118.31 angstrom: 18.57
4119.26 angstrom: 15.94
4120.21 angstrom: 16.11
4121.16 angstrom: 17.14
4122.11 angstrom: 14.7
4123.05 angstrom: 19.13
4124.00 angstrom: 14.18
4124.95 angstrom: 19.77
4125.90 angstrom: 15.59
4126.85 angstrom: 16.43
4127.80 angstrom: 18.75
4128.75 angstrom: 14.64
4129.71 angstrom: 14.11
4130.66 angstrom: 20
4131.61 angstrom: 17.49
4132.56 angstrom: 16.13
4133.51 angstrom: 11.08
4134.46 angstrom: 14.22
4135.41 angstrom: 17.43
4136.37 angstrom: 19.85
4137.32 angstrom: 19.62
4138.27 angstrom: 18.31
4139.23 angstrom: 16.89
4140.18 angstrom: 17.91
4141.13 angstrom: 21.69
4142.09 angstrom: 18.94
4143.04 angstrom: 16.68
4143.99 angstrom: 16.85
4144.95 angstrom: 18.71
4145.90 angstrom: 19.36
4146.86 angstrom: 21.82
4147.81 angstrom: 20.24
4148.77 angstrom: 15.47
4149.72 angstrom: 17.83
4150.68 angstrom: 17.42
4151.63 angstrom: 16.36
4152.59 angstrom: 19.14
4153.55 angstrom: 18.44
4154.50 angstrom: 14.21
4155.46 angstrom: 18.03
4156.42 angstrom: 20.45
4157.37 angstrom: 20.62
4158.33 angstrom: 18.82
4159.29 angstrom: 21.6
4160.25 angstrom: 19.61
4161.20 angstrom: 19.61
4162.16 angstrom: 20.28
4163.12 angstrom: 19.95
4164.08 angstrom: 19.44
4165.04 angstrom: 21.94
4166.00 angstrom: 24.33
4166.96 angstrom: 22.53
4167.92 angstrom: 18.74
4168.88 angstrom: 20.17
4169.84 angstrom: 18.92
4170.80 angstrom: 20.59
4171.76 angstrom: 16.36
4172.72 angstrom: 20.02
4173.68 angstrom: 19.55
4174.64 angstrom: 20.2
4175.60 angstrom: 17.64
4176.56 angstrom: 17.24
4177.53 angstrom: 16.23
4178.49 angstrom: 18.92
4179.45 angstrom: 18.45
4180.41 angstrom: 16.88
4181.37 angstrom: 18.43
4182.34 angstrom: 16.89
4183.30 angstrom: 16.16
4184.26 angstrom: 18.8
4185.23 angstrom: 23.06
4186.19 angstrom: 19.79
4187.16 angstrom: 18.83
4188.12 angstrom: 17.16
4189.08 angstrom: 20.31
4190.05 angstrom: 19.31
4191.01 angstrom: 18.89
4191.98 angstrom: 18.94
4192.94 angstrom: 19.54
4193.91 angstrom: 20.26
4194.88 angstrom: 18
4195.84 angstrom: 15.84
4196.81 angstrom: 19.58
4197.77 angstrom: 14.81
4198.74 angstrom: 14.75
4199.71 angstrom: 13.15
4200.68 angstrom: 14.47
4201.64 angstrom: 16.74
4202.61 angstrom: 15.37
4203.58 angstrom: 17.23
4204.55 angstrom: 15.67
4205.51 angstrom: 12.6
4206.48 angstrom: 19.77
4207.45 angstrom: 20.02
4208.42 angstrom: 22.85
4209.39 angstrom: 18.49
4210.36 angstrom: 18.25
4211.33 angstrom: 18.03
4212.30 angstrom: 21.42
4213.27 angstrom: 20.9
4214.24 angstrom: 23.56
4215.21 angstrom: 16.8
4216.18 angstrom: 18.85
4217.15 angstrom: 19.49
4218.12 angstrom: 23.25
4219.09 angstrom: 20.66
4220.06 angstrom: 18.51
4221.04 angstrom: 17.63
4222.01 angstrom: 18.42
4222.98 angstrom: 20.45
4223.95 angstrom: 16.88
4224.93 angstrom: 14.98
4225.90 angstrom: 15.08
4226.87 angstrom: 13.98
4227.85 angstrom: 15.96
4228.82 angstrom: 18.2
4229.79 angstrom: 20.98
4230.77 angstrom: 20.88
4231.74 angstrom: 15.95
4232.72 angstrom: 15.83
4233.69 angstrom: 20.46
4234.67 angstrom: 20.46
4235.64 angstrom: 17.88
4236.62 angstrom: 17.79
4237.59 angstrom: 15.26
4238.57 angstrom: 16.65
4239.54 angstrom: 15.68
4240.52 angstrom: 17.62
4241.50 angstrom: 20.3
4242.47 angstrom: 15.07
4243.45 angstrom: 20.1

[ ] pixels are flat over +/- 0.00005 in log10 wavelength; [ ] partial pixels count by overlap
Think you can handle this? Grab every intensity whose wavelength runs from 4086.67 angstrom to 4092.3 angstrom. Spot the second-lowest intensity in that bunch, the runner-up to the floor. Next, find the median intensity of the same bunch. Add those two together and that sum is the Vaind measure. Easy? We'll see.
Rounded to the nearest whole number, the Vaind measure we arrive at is 39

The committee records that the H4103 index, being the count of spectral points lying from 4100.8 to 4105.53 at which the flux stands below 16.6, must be 2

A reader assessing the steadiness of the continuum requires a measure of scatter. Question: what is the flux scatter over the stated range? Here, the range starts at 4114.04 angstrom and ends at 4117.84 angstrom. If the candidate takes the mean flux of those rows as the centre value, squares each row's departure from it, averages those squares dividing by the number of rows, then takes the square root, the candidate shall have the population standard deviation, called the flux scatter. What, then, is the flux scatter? 2.4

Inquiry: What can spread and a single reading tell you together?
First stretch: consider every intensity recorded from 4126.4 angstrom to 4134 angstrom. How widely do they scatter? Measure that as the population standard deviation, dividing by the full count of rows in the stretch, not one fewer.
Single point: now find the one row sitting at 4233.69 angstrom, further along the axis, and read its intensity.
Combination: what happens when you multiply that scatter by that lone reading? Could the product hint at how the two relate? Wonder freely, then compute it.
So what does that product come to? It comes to 54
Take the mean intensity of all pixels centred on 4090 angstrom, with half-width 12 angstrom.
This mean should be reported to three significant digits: 18.6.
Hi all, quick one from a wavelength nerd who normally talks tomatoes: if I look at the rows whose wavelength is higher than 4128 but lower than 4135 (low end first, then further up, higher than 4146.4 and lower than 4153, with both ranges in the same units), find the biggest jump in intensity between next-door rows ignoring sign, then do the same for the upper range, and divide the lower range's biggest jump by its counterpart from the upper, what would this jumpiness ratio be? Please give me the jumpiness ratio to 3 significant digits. 1.23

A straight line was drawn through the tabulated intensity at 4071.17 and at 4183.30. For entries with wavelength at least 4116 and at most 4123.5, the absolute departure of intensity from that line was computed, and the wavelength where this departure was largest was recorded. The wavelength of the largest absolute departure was 4116.41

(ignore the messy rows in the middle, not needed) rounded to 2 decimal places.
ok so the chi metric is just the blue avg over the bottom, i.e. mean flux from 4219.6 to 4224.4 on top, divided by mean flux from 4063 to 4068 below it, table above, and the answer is 1.22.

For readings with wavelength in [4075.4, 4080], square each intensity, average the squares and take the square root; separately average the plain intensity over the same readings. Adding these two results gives 28.4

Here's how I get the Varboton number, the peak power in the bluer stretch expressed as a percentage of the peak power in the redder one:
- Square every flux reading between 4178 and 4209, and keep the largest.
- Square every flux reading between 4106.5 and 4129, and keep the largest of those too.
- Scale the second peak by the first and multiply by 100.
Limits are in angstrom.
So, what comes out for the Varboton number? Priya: 103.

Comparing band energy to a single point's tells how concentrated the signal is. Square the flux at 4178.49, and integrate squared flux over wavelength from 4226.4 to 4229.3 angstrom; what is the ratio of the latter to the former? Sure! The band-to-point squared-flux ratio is 2.1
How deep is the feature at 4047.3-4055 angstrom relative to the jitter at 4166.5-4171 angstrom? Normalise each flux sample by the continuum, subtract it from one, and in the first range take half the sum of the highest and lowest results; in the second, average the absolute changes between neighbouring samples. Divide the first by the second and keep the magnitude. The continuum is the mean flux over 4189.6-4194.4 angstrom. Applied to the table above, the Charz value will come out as 1.1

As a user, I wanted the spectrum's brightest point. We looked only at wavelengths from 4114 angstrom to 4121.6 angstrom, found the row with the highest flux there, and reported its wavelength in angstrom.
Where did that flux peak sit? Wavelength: 4114.52 angstrom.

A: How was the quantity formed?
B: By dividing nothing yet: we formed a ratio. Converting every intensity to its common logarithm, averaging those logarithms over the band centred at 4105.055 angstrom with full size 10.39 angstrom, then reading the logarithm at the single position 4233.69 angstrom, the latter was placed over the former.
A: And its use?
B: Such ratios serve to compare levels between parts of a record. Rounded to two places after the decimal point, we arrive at 1.05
